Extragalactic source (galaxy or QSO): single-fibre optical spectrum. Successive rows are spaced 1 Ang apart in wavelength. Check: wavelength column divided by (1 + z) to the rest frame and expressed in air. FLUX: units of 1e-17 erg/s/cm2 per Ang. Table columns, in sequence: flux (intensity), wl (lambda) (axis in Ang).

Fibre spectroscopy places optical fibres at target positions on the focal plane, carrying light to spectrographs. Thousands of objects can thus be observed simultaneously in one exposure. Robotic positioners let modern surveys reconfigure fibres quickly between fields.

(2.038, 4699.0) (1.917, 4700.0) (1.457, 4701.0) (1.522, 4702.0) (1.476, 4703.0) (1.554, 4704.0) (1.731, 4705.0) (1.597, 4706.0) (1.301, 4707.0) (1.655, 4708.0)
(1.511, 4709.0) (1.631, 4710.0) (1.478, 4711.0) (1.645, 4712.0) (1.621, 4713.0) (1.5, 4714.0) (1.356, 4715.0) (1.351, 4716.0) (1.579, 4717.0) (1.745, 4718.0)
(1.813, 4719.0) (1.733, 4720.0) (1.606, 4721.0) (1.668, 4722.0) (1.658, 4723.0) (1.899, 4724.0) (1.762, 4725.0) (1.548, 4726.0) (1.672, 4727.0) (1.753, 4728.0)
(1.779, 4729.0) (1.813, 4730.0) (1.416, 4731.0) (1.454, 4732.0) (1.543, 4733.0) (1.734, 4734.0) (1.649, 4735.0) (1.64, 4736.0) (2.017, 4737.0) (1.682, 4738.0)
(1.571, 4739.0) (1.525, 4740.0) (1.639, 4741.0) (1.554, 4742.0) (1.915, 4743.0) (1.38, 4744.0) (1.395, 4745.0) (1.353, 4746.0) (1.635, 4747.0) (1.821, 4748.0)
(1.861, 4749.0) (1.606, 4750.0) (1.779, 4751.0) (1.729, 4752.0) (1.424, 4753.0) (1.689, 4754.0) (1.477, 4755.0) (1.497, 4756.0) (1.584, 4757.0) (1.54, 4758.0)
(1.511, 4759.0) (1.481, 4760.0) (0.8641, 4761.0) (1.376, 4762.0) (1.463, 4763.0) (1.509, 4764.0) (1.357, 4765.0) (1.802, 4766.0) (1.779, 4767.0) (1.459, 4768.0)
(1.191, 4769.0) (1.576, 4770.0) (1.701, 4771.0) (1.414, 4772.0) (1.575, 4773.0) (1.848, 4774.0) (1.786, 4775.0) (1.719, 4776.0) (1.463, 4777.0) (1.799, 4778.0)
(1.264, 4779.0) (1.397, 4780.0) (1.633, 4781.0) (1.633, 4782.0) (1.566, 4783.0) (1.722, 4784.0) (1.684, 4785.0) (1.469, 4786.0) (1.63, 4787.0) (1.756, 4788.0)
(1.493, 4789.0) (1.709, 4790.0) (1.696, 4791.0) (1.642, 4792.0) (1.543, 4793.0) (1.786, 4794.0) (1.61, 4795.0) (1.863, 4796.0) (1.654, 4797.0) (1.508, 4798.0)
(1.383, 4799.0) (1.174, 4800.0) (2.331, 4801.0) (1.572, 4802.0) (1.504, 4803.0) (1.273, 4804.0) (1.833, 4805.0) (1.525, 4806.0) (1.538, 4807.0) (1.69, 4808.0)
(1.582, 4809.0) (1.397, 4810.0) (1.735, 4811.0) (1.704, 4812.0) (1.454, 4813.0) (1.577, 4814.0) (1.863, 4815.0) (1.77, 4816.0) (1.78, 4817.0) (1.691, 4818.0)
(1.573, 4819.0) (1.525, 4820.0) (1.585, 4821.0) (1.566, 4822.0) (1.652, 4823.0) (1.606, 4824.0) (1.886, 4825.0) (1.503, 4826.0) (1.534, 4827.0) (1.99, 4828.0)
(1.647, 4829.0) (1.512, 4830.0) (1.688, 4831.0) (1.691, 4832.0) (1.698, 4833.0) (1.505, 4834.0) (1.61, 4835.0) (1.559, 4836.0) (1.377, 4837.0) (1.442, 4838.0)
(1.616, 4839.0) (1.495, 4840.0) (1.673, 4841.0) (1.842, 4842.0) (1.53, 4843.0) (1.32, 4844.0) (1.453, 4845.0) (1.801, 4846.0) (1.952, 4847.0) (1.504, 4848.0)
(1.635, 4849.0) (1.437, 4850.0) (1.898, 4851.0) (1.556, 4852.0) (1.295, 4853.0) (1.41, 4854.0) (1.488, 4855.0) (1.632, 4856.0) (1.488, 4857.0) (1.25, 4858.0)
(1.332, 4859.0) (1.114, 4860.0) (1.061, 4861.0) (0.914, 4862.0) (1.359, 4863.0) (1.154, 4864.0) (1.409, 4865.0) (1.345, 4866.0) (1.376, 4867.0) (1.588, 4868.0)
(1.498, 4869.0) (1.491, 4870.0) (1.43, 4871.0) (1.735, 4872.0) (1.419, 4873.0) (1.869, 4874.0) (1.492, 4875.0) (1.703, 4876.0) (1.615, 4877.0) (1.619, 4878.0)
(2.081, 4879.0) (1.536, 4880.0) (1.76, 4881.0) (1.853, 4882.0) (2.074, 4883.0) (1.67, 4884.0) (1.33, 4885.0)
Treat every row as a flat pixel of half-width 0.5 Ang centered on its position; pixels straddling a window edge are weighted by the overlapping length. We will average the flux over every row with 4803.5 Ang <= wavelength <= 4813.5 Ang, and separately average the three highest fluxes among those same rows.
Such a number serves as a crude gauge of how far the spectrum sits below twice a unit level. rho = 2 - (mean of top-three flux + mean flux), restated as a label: -1.33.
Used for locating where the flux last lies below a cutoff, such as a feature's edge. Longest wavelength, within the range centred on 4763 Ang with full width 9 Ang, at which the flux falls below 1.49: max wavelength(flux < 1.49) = 4765.0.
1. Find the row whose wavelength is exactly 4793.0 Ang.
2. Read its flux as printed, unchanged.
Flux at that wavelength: 1.543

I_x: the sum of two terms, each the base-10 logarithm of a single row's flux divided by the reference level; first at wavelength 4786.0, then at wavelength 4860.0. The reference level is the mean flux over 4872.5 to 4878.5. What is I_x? -0.20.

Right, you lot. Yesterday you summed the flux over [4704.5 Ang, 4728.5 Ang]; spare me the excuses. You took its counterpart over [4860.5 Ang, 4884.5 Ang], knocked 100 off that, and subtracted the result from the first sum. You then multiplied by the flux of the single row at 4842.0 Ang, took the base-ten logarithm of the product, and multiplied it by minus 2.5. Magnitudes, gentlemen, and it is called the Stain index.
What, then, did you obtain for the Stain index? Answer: -5.68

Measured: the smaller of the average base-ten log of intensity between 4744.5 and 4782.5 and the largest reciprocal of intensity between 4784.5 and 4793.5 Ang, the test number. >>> 0.187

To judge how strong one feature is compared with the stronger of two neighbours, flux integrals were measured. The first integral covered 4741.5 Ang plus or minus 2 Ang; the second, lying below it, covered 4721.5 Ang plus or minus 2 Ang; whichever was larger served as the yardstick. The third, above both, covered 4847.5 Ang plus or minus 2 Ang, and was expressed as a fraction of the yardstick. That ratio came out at 1.03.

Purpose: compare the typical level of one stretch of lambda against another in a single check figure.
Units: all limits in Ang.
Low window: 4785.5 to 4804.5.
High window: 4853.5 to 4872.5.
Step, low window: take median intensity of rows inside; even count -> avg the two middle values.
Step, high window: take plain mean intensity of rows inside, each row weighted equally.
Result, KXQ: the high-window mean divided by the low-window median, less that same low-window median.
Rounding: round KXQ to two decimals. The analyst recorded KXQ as -0.76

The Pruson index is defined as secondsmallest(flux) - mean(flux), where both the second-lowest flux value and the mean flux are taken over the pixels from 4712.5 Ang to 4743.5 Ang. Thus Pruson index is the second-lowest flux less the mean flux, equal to -0.30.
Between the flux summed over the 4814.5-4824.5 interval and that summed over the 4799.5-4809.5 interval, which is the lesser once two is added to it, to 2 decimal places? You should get 18.02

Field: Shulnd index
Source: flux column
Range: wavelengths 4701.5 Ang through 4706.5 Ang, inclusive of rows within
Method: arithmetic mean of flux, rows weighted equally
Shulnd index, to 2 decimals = 1.58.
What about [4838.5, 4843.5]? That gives 1.63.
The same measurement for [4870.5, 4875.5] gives 1.59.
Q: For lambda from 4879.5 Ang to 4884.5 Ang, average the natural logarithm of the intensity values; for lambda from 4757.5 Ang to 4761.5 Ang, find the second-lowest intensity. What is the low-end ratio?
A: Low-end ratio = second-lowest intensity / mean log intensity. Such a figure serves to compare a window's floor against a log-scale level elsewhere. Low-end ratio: 2.59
